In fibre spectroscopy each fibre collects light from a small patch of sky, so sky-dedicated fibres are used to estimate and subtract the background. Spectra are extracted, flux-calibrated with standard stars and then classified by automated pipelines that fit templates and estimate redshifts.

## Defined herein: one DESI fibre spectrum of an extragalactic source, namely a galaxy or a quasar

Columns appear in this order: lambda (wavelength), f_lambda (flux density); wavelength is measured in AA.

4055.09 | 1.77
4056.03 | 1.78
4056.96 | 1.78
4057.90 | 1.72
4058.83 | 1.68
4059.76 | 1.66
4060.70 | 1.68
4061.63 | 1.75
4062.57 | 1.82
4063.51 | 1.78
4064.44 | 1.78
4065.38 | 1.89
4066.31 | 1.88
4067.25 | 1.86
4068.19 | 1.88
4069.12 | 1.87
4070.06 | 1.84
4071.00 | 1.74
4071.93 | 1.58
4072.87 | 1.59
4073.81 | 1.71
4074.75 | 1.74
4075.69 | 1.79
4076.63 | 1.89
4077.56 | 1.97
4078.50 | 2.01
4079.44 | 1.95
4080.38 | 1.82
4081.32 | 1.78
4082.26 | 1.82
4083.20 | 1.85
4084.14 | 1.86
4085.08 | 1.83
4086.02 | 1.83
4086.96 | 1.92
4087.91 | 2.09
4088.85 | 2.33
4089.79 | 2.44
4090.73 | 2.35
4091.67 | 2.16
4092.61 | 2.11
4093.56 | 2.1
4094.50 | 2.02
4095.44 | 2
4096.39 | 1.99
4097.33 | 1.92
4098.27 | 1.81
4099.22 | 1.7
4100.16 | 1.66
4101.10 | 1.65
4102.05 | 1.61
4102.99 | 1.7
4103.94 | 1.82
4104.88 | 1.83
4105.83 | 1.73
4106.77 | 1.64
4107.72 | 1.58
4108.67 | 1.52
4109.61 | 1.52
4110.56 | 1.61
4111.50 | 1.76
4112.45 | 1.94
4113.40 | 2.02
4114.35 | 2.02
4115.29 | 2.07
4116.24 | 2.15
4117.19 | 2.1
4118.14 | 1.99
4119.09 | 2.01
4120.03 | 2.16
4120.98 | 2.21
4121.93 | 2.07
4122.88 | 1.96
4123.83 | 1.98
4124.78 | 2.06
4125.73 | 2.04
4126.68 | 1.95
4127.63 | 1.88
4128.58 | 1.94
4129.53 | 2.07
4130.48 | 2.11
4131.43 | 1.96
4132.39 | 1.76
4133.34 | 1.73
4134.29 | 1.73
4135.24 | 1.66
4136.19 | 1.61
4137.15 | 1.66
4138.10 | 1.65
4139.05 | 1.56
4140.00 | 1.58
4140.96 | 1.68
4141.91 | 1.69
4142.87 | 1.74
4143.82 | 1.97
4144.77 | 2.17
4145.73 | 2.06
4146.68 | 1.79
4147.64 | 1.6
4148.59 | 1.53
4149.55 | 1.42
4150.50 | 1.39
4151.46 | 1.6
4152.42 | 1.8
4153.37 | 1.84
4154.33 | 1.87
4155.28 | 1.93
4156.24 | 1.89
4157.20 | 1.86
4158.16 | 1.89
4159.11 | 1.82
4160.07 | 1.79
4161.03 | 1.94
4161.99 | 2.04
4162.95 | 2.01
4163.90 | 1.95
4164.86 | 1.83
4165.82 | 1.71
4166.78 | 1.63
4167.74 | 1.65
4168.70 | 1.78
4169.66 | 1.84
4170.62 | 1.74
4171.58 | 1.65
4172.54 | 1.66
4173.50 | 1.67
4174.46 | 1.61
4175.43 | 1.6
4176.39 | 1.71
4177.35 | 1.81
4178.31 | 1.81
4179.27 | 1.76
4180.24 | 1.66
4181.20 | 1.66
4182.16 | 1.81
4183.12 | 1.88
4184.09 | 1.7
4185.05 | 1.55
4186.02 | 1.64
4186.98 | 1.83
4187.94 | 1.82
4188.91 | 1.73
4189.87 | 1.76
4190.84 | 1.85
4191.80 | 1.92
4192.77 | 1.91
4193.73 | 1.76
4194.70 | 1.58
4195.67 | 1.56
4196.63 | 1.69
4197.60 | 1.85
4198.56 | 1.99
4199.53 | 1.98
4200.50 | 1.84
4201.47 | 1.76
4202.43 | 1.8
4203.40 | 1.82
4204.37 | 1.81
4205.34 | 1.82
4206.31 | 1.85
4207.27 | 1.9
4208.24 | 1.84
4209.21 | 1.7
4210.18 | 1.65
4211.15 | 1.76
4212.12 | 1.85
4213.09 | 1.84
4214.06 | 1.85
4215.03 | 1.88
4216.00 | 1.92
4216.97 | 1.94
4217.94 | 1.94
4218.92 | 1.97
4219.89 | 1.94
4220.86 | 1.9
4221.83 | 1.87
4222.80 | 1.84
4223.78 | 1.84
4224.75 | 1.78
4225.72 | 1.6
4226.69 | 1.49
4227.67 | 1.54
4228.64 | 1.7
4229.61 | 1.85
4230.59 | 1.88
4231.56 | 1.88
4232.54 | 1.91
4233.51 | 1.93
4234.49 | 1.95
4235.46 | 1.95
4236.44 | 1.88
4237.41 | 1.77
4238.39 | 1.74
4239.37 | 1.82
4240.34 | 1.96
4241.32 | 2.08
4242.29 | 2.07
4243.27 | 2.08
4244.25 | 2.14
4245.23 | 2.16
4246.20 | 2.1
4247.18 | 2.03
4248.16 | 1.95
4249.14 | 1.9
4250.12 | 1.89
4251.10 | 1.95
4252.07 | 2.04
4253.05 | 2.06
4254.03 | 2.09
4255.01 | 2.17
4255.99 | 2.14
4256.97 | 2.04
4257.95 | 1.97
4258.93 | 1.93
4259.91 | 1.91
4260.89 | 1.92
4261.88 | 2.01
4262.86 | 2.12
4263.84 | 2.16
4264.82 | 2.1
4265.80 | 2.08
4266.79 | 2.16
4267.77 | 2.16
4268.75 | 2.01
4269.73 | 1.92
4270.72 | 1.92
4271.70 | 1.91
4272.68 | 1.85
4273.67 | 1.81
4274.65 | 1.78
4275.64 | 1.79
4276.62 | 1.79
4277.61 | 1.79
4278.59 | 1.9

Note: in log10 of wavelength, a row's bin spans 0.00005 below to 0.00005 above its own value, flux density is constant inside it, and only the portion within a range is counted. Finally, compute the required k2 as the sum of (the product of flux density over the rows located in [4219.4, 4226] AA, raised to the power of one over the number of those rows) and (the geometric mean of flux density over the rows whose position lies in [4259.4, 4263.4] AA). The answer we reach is 3.81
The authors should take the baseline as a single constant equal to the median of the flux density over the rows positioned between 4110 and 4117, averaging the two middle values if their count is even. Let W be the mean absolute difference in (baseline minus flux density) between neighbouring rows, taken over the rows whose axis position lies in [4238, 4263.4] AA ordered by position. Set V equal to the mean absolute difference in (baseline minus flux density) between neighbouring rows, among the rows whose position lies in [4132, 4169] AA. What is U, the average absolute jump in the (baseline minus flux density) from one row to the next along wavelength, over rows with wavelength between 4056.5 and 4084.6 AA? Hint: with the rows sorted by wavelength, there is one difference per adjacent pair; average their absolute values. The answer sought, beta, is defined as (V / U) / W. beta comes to 28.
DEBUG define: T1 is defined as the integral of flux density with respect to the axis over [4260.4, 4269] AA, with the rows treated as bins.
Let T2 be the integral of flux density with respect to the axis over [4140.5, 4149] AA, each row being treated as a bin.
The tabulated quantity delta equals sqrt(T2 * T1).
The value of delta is 16.6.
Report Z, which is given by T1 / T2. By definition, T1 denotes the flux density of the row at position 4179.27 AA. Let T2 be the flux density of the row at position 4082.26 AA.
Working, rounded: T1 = 1.76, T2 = 1.82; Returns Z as 0.97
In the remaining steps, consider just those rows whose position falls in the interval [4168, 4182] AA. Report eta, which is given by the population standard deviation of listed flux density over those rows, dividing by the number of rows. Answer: 0.08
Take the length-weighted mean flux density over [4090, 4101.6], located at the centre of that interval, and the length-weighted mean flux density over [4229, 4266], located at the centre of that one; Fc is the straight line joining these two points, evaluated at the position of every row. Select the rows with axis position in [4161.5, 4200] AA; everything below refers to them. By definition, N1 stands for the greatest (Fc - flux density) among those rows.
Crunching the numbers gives 0.43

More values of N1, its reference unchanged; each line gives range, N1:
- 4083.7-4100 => 0.27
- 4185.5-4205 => 0.42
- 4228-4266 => 0.29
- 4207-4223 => 0.33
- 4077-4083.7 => 0.18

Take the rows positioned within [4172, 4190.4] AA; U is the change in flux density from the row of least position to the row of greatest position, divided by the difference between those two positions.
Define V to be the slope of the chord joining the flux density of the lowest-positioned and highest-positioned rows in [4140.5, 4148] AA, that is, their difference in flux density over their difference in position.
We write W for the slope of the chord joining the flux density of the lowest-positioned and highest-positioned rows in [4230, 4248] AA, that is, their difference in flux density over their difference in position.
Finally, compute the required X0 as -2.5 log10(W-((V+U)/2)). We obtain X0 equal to 4.8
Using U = 0.006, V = -0.012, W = 0.009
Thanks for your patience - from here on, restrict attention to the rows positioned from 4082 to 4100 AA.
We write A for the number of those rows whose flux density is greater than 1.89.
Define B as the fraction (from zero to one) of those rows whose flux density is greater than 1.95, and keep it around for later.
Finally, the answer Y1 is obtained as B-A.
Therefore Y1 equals -11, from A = 12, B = 0.5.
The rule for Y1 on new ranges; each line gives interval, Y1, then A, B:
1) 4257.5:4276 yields -15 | 15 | 0.5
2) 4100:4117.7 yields -6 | 6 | 0.3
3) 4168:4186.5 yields 0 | 0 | 0.0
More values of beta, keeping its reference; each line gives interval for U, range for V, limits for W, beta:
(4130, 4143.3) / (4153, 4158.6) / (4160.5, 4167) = 7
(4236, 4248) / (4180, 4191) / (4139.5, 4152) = 11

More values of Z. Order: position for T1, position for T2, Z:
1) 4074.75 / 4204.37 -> 0.96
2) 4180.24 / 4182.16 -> 0.92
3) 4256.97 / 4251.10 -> 1.05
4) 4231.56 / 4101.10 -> 1.14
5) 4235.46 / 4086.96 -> 1.02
